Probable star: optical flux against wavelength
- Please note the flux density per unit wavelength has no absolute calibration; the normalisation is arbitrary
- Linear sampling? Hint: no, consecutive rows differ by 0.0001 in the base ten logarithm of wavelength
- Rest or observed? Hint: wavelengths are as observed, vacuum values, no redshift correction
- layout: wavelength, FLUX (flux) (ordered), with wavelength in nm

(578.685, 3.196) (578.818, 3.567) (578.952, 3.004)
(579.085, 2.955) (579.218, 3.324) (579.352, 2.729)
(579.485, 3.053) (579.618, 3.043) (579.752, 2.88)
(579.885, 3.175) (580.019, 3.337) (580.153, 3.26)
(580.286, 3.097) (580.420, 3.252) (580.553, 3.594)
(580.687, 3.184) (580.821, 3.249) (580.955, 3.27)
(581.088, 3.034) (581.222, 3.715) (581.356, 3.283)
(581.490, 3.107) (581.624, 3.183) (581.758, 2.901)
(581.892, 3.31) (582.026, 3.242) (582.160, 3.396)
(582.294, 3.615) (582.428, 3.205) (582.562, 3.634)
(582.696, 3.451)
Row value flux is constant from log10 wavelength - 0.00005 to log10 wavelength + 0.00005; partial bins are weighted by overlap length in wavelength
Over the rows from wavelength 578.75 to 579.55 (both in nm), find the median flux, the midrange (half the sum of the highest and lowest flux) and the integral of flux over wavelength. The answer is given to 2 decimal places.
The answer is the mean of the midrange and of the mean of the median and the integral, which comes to 2.95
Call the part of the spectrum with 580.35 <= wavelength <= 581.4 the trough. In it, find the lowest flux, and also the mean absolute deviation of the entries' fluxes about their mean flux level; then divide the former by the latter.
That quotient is 18.3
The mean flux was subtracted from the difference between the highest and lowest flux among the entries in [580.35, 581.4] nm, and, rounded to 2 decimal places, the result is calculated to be -2.64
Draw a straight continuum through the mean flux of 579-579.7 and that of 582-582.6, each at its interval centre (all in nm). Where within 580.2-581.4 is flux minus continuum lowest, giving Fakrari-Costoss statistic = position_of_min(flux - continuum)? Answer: 581.088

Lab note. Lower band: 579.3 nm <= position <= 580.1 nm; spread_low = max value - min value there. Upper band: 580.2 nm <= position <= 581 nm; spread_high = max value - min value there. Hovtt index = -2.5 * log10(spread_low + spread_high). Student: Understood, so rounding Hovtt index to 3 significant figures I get -0.108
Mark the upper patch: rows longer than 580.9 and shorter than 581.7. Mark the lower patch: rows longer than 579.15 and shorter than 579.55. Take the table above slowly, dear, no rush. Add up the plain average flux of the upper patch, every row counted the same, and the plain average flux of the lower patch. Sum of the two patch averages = 6.30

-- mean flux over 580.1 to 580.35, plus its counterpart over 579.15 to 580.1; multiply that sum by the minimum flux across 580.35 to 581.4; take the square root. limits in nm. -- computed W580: 4.36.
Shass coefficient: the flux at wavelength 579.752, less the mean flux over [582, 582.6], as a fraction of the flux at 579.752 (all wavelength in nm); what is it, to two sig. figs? -0.19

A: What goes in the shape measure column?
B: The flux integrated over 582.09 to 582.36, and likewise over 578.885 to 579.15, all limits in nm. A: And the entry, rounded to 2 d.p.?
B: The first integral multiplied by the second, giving 0.75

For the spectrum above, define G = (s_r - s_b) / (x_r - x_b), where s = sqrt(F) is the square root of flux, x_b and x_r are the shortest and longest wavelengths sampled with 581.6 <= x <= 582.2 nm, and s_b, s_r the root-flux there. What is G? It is 0.11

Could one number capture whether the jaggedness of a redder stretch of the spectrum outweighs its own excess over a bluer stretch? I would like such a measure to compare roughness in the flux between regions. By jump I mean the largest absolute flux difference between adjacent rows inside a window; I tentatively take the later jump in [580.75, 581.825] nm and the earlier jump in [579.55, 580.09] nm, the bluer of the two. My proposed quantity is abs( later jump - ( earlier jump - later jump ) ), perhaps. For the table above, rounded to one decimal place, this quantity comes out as 1.1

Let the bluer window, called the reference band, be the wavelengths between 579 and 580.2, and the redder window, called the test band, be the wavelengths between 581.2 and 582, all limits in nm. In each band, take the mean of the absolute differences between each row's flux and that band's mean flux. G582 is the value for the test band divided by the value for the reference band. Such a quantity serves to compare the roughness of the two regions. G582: 1.1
